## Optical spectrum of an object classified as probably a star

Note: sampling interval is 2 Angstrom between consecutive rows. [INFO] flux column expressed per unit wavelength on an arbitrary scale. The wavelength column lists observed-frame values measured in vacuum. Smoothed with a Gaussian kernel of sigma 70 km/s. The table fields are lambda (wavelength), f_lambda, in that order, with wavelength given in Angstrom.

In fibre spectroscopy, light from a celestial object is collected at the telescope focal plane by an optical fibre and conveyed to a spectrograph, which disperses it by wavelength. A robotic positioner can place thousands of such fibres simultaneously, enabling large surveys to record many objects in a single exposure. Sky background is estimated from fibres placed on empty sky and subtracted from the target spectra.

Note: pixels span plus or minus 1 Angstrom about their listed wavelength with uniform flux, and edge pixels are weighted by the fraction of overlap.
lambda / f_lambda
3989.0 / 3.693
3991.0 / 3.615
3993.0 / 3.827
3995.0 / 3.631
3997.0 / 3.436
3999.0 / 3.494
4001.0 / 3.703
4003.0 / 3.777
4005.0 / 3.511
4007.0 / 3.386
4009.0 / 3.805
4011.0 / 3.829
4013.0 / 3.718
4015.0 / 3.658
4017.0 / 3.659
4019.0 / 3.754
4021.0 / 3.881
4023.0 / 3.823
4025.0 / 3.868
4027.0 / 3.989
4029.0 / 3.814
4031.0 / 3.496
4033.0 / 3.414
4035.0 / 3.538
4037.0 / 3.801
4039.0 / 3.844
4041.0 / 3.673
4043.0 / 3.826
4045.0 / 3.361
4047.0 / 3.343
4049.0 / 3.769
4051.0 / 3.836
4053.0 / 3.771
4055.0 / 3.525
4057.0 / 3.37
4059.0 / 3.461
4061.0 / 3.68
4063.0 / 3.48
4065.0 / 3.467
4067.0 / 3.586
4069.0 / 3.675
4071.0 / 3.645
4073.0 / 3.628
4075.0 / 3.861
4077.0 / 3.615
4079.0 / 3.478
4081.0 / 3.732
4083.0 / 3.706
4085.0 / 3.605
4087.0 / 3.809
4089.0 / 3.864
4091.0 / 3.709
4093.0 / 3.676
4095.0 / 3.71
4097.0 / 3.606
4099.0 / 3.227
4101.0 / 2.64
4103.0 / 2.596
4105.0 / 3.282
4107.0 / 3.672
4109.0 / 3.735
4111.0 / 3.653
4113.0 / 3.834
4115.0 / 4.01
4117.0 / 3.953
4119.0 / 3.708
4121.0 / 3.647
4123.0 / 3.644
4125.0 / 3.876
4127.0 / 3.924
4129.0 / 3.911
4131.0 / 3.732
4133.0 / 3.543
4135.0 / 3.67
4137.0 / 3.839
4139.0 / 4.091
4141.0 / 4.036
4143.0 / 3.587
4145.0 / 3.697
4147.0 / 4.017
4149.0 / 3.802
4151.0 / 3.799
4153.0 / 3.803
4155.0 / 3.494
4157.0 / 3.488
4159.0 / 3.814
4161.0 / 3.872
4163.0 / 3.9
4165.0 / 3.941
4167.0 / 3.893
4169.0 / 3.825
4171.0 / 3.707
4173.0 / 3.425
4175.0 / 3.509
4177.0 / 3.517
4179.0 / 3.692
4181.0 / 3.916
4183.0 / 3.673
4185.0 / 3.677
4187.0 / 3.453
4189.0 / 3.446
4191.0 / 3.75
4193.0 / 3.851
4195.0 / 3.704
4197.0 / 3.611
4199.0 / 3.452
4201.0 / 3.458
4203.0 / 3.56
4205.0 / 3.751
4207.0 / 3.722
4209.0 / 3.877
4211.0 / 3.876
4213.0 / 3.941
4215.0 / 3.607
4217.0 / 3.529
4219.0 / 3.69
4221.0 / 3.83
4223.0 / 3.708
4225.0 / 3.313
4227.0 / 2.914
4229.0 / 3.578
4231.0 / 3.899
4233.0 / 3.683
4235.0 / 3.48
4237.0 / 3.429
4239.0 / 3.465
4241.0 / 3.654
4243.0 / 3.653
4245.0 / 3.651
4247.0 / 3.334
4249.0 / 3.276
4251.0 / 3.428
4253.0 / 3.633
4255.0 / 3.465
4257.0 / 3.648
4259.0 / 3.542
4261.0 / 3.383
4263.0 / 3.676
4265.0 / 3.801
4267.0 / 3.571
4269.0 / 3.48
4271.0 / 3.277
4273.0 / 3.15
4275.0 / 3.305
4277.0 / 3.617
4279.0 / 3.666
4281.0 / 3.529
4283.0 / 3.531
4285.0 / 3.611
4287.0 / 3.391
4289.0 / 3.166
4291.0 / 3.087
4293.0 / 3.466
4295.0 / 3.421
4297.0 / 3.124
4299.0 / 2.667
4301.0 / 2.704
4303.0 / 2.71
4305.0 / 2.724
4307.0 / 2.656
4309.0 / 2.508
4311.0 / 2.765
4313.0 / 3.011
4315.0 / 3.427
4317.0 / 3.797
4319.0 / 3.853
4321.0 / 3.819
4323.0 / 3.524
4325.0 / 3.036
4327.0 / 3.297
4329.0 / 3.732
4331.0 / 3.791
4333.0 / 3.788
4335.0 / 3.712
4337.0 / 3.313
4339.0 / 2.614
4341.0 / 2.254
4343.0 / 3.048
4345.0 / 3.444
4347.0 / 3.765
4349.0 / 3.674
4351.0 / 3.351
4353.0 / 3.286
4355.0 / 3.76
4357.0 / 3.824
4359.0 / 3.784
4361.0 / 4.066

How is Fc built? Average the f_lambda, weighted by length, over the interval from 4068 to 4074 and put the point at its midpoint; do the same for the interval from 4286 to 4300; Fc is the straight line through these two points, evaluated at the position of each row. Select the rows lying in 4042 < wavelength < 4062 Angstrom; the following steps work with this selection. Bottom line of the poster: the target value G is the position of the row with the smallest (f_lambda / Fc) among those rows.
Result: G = 4047.0 Angstrom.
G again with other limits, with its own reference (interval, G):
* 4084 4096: 4085.0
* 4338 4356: 4341.0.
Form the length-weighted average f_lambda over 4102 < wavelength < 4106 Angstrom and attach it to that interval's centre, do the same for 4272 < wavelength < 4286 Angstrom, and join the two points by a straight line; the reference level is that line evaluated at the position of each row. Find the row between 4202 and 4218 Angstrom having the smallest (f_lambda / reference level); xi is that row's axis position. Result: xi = 4217.0 Angstrom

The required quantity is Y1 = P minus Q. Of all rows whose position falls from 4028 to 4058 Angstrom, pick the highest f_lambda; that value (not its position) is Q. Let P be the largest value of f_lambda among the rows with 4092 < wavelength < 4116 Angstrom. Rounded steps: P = 4.01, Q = 3.844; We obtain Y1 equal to 0.17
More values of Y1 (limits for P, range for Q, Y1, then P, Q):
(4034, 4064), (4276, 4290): 0.18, 3.844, 3.666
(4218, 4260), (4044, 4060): 0.06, 3.899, 3.836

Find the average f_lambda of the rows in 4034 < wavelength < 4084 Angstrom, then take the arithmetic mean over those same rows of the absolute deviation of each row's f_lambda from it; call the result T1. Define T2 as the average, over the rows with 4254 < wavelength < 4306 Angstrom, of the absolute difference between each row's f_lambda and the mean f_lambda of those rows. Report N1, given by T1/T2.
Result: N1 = 0.51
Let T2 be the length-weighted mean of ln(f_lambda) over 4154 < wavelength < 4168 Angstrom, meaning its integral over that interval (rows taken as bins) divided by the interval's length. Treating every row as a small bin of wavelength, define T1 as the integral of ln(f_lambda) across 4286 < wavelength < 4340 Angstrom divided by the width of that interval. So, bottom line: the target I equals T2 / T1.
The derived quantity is 1.14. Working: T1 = 1.16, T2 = 1.33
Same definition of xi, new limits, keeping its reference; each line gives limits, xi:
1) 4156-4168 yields 4157.0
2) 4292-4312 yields 4309.0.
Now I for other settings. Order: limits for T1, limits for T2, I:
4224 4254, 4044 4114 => 1.01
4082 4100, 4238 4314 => 0.92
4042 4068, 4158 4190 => 1.03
